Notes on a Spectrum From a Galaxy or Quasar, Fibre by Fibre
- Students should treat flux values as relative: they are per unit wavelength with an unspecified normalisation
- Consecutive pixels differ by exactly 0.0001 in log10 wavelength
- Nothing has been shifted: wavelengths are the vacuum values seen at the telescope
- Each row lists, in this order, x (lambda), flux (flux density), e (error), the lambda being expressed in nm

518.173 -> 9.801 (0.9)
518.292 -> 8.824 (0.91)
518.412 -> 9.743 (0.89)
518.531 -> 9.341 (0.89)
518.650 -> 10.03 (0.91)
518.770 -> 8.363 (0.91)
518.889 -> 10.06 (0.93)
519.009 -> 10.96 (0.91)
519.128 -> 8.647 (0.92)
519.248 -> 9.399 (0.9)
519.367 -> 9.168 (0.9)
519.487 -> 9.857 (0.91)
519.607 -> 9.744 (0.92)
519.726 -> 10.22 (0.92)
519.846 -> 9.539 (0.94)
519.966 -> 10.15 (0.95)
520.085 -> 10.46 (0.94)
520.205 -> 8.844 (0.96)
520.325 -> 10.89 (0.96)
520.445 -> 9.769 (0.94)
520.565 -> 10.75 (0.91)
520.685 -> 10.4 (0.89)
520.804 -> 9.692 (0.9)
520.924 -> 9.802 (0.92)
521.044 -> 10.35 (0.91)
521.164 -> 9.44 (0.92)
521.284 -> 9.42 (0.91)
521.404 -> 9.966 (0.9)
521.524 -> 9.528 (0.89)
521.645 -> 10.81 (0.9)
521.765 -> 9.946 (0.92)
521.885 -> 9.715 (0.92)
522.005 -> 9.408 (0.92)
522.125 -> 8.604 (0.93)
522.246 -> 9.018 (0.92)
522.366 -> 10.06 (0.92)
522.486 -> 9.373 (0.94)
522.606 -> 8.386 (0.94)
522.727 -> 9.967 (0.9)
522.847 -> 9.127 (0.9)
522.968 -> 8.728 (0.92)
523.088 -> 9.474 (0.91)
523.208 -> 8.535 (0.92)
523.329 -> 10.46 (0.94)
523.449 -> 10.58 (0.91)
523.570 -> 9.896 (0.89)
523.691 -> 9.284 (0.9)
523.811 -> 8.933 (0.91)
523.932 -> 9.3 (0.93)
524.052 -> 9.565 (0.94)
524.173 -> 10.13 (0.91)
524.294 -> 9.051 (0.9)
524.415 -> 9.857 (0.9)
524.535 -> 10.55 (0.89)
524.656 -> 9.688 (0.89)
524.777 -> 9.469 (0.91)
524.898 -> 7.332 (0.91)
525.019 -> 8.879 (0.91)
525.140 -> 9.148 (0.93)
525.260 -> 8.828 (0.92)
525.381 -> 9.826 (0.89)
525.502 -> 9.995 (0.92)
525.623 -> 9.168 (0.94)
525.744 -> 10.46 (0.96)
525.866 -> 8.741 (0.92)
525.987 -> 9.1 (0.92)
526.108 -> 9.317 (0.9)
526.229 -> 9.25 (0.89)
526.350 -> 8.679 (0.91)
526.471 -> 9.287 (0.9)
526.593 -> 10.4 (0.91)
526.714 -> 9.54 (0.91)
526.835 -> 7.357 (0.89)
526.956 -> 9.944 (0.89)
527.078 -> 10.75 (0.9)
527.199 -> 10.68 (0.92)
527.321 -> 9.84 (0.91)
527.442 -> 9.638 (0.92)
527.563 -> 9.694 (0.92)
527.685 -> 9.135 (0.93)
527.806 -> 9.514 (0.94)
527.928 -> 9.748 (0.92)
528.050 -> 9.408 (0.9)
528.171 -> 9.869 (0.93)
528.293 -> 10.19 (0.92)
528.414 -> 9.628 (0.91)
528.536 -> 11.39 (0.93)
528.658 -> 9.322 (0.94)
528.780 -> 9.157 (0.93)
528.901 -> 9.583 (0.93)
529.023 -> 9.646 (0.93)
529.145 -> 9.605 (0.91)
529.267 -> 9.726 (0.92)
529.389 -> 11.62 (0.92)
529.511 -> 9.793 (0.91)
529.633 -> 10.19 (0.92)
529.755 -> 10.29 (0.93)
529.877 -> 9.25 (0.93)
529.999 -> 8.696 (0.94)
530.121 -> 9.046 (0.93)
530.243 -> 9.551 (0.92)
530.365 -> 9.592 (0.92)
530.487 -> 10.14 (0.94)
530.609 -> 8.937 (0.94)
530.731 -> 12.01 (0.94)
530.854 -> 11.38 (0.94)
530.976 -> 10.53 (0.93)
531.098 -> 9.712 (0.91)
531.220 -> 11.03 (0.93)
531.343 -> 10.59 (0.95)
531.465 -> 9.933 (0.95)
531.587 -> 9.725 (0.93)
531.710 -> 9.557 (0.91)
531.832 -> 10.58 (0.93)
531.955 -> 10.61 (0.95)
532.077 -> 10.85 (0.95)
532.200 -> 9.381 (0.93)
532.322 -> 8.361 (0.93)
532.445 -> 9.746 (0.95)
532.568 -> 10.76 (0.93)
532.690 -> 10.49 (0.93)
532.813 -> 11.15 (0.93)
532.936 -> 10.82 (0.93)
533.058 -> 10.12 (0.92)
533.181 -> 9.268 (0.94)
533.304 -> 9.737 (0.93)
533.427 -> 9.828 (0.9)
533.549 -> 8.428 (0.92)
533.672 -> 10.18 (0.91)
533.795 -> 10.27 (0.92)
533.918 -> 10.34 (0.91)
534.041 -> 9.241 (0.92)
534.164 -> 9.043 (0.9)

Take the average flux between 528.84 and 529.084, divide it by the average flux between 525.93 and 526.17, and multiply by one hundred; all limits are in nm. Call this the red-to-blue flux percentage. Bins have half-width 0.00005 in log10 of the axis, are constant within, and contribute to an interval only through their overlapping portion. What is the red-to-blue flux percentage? 104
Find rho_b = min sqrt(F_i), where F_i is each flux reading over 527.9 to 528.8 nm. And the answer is 3.03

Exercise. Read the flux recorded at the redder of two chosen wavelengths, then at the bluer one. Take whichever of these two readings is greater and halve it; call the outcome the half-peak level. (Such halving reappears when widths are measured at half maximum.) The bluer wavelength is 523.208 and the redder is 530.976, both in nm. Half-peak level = 5.3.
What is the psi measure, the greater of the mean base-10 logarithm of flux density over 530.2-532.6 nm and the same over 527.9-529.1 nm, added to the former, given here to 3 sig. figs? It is 2.01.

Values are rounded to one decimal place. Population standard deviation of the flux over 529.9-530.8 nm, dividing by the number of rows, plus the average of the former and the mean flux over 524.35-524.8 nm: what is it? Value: 6.5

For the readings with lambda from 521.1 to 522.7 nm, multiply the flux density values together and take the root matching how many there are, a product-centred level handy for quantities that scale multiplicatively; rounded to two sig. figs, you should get 9.5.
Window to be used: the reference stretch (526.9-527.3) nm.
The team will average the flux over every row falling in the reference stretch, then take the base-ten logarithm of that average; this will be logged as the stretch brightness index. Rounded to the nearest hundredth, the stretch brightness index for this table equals 1.02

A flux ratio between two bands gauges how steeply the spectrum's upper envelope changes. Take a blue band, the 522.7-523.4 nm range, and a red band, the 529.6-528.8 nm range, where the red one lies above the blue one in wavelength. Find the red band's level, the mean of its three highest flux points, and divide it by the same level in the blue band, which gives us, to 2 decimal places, 1.04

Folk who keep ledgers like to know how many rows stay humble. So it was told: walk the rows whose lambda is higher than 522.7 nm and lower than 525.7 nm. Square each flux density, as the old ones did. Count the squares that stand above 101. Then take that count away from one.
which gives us -3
